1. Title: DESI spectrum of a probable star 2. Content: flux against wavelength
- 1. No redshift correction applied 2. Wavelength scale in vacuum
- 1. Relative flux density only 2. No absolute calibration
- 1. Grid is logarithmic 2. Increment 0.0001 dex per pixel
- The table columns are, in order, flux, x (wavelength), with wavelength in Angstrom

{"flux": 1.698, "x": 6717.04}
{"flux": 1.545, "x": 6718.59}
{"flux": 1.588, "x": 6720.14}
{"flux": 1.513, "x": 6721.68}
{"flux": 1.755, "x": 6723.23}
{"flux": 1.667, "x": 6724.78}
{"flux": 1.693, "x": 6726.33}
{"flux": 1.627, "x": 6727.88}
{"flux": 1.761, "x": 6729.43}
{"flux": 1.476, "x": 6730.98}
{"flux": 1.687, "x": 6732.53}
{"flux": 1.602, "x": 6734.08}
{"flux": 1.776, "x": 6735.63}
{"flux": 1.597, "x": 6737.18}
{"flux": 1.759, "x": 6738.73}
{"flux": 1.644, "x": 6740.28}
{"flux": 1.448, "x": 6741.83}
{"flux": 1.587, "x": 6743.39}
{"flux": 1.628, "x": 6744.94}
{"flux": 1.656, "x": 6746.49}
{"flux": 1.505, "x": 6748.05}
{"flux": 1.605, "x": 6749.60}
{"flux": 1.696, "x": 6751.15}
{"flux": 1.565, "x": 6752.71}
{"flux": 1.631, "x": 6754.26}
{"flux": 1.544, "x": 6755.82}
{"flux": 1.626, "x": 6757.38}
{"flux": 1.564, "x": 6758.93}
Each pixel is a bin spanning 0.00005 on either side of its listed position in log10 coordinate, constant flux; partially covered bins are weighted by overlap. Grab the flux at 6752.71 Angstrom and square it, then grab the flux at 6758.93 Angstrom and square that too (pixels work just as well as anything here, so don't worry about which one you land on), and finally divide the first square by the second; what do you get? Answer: 1.00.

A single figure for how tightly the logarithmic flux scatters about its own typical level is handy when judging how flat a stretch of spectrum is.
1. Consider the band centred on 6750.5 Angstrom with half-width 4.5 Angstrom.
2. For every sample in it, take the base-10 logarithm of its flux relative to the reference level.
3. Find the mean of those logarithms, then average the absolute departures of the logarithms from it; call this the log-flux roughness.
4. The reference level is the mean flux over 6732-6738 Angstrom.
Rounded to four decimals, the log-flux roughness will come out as 0.0139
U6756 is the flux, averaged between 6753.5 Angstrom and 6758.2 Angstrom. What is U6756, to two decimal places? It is 1.60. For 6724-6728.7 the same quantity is 1.66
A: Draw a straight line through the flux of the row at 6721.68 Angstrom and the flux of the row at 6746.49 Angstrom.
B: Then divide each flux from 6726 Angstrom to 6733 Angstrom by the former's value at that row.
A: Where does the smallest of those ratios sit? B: 6730.98 Angstrom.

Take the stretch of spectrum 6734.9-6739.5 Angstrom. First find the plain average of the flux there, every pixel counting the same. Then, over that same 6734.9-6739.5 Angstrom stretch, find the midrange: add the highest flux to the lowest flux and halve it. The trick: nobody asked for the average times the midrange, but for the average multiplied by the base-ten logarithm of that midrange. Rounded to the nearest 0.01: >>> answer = 0.39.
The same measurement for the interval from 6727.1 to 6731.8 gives 0.34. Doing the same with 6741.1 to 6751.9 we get 0.31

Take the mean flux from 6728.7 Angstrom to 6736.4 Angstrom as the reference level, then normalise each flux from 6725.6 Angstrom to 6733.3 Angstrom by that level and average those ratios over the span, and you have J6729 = 0.993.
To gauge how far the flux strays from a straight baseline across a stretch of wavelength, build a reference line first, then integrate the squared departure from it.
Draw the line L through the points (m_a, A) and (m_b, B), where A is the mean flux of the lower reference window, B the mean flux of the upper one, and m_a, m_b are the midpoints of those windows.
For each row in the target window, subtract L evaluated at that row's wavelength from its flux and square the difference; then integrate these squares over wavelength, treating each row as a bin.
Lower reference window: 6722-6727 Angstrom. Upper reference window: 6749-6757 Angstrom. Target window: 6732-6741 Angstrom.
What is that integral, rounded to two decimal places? 0.05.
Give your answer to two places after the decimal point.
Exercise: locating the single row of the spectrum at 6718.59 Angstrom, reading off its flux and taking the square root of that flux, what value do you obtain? 1.24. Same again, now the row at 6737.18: 1.26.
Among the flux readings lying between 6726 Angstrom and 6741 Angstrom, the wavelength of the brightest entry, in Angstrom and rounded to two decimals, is 6735.63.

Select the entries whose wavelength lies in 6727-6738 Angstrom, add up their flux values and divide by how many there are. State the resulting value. 1.65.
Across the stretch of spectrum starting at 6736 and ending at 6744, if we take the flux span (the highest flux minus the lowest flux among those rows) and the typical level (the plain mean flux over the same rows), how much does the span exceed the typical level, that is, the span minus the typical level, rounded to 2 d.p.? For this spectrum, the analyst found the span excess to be -1.30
